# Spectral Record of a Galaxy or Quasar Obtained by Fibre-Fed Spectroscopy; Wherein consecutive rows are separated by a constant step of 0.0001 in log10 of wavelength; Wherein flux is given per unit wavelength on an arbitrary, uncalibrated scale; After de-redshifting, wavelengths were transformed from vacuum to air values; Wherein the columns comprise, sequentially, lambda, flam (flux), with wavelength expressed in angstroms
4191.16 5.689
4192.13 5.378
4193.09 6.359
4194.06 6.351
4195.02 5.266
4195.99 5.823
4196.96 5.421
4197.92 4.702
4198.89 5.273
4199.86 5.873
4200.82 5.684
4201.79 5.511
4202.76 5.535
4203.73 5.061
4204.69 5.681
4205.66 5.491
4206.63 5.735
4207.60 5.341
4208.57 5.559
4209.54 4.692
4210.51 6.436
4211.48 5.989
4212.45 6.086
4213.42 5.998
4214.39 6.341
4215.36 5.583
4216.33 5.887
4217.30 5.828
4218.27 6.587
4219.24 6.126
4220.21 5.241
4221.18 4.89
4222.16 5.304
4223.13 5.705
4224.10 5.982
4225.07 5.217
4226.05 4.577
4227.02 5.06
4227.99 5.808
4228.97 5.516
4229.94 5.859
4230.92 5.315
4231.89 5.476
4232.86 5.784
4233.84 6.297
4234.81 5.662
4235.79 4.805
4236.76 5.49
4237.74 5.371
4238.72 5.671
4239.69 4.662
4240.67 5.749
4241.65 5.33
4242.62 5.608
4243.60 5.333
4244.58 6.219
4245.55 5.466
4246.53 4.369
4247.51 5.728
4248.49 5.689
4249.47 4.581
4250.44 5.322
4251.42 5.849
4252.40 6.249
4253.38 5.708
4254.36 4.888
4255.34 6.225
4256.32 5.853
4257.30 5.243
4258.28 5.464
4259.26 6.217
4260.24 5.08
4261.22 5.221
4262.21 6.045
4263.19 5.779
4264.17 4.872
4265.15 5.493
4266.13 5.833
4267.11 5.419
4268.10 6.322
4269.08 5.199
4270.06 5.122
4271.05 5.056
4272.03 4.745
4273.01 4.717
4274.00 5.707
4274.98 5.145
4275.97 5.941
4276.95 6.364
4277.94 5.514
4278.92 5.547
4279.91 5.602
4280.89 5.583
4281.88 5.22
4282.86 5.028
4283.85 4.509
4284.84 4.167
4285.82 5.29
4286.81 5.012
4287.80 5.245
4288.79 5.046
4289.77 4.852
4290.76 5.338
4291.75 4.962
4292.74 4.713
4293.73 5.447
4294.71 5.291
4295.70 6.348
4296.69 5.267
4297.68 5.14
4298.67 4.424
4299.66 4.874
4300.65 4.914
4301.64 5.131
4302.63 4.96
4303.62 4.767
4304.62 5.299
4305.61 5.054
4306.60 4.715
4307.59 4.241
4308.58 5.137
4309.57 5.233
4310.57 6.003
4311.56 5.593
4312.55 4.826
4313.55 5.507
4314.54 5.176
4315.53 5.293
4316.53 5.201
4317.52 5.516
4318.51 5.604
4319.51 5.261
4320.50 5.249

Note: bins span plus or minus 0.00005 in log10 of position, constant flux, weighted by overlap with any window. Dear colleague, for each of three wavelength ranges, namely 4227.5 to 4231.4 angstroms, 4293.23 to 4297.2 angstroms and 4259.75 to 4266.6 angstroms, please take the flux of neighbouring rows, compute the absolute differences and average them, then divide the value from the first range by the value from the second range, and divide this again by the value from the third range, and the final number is 1.0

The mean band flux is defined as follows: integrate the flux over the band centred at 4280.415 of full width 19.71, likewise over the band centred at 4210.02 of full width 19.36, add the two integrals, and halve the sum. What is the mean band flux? 107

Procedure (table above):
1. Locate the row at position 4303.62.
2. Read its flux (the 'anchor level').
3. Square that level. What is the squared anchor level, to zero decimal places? 23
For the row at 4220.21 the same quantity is 27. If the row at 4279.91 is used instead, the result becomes 31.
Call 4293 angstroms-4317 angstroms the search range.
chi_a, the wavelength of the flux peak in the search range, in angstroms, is 4295.70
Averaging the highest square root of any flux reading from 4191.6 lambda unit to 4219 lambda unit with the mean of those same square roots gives 2.48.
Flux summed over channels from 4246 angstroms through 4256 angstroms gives 54.6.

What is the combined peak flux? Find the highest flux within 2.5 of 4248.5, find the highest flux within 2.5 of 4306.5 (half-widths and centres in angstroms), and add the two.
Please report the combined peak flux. 11.0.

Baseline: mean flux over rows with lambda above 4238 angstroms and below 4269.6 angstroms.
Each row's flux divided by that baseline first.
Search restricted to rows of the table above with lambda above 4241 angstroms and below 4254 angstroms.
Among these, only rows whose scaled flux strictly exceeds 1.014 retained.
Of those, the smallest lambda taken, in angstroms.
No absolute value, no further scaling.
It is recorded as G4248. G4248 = 4242.62 angstroms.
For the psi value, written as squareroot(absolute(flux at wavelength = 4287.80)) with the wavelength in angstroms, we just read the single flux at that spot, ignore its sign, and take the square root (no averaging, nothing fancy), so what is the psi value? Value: 2.29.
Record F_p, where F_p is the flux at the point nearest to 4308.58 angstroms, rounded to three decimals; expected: 5.137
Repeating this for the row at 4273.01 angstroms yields 4.717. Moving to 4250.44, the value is 5.322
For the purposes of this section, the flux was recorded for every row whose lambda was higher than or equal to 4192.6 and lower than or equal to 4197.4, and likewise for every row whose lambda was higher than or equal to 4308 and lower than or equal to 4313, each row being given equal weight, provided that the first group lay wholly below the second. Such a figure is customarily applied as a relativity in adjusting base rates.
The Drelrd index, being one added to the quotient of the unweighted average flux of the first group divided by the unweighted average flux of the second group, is 2.09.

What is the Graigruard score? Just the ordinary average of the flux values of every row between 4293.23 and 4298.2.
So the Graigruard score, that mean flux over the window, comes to 5.50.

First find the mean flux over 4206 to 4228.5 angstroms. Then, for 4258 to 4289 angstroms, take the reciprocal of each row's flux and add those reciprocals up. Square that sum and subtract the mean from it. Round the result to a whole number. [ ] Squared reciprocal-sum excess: 31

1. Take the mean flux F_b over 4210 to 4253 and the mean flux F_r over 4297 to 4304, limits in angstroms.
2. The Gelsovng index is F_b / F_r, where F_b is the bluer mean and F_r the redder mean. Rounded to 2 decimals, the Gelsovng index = 1.14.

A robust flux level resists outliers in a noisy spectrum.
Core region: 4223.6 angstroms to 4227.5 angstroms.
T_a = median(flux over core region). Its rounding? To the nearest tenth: 5.1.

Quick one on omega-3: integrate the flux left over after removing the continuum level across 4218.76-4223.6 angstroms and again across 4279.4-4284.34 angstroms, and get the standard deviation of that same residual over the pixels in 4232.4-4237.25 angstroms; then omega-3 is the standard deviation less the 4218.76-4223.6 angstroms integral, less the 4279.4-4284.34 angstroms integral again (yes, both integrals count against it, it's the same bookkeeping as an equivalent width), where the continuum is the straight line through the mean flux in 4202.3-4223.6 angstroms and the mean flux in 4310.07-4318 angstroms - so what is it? 3.0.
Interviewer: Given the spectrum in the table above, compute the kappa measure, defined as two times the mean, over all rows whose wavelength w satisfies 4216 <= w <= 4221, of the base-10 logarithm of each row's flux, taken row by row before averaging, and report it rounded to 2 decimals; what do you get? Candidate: 1.54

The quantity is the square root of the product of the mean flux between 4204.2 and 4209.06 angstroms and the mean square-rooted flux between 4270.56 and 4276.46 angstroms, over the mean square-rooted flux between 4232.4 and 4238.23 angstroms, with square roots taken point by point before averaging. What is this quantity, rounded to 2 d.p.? 1.51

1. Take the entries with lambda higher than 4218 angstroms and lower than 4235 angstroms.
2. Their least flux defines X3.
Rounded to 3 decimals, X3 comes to 4.577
